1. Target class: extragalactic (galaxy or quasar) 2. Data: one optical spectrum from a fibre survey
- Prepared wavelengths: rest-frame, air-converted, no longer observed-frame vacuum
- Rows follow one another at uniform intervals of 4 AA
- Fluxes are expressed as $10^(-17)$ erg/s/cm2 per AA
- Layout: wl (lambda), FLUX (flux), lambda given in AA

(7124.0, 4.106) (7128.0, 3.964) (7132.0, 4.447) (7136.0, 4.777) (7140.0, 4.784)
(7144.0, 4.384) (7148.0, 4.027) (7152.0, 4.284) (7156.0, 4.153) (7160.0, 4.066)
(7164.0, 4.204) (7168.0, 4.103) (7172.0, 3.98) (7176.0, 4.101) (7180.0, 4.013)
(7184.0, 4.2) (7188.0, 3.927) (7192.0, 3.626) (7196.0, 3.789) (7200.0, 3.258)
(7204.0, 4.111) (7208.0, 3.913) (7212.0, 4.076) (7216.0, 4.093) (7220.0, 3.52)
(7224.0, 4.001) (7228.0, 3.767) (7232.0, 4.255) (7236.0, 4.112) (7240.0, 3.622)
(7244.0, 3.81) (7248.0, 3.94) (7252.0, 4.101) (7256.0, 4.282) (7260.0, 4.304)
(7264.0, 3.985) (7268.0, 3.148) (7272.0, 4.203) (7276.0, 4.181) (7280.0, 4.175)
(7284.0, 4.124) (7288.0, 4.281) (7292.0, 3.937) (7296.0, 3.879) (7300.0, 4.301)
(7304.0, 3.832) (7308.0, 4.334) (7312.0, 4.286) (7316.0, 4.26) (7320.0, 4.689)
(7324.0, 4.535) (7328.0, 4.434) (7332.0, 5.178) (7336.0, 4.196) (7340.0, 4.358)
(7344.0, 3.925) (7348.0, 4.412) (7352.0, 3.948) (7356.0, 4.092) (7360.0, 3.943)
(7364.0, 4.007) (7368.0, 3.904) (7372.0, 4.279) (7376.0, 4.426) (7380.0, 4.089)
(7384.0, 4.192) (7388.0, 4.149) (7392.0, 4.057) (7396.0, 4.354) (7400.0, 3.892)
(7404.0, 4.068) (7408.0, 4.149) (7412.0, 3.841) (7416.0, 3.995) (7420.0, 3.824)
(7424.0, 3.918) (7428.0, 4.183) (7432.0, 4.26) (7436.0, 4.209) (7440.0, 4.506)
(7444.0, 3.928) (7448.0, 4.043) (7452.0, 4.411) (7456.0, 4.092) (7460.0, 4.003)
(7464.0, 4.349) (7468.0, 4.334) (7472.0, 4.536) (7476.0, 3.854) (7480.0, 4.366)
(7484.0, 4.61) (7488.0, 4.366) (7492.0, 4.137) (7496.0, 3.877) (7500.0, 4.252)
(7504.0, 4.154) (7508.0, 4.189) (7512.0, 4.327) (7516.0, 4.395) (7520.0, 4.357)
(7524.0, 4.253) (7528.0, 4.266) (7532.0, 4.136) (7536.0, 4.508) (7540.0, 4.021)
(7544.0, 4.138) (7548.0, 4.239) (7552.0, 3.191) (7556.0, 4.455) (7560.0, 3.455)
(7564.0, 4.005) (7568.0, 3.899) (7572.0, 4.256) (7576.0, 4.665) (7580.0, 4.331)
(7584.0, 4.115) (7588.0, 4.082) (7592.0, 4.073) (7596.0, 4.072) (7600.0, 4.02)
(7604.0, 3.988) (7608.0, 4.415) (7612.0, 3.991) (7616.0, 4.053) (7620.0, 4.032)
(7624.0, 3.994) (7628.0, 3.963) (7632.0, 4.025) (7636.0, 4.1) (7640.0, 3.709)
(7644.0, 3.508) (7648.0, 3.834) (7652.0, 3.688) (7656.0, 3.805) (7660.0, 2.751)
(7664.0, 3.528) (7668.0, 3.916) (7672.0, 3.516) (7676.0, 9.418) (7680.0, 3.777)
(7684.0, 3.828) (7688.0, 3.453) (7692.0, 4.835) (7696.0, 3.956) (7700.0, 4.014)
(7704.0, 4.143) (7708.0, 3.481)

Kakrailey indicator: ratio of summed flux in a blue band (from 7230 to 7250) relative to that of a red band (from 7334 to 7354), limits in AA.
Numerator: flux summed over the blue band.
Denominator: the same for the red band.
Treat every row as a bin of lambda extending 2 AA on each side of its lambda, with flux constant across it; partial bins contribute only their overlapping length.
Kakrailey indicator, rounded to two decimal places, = 0.95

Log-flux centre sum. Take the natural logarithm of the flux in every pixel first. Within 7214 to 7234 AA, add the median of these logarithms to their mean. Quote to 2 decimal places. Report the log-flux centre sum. 2.75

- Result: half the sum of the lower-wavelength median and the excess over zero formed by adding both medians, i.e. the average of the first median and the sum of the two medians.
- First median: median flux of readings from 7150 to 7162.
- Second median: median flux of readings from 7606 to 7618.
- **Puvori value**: 6.18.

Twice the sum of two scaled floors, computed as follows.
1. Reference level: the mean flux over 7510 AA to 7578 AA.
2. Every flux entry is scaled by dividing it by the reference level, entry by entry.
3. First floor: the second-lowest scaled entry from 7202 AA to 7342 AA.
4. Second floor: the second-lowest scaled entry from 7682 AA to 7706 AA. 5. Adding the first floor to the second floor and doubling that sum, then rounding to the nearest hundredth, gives 3.54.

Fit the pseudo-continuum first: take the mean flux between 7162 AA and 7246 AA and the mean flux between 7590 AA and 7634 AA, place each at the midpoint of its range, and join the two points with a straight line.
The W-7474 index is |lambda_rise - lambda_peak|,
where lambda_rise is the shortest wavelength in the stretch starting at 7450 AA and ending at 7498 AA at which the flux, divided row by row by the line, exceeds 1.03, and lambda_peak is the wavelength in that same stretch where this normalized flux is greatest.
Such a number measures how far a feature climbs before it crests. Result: 32 AA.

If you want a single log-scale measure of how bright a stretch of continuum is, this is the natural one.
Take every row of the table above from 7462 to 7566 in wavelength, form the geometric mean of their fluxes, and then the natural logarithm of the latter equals 1.43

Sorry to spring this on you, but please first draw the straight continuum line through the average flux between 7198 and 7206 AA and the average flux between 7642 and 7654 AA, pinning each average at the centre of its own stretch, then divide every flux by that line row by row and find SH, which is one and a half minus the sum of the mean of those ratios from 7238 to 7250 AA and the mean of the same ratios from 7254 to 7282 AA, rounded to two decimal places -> -0.63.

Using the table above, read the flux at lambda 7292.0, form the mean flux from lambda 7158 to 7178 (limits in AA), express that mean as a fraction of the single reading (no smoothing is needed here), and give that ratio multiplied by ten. 10.4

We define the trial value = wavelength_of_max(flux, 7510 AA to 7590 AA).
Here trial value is 7576.0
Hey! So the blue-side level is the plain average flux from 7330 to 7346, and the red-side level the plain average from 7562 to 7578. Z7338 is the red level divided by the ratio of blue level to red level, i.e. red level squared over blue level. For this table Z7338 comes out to 4.0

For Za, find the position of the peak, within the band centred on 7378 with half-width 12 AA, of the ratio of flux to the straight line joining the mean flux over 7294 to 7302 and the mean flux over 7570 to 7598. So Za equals 7376.0 AA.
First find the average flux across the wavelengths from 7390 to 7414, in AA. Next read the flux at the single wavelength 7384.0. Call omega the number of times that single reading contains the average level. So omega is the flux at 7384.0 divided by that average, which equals 1.03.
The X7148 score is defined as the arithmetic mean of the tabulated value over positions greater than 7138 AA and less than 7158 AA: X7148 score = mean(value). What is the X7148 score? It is 4.33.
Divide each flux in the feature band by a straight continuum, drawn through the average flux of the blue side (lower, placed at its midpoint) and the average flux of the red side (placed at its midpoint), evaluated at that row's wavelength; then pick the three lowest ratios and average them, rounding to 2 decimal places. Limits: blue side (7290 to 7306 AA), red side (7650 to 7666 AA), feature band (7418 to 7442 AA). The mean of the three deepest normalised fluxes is 1.05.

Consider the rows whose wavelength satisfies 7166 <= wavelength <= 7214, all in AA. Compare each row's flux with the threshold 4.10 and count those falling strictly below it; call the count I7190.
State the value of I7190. 8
